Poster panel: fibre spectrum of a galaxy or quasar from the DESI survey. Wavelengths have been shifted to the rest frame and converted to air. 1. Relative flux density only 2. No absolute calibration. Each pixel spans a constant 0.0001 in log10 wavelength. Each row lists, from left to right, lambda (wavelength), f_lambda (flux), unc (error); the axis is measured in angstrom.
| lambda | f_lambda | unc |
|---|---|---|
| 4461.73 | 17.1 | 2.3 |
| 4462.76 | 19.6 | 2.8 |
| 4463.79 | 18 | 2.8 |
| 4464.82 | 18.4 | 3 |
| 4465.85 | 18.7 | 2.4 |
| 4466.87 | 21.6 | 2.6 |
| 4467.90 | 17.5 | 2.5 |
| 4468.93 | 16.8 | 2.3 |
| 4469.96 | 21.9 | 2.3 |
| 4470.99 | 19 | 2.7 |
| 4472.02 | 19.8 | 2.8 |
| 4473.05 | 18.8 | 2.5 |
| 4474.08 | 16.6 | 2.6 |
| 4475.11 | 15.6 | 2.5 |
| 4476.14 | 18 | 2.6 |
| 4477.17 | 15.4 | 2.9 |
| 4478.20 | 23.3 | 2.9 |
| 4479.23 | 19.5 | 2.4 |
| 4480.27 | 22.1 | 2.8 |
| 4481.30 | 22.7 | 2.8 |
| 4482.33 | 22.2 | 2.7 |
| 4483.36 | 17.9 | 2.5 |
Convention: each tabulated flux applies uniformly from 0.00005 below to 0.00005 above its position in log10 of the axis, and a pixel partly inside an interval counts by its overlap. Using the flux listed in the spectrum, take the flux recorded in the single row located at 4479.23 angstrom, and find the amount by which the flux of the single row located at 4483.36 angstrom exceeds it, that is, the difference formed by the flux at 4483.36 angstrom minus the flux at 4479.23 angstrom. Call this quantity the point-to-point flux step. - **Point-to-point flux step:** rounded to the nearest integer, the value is -2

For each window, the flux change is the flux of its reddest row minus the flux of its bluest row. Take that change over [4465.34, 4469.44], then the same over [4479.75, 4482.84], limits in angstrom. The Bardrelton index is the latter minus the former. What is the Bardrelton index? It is 2.0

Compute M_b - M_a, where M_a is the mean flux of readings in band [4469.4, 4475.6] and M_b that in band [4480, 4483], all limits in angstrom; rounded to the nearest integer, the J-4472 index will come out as 4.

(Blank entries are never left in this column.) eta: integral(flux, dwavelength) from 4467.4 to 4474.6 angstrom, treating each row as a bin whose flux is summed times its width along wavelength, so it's 134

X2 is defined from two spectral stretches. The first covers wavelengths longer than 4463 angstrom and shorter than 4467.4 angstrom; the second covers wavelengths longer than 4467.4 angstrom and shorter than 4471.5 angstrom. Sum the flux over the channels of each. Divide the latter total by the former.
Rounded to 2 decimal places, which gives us 0.98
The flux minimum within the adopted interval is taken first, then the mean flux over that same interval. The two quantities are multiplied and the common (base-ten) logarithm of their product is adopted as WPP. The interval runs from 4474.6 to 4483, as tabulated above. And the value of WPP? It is 2.485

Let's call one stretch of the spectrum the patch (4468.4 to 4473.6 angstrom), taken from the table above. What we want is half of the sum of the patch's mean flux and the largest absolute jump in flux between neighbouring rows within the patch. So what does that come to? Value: 12.2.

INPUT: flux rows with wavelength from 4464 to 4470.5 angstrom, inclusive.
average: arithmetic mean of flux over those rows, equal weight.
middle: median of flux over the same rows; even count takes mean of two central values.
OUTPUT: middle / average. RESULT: 0.97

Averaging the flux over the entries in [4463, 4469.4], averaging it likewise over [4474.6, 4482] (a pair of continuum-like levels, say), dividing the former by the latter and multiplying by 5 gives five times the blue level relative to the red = 4.74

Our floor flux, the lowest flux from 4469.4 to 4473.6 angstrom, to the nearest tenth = 18.8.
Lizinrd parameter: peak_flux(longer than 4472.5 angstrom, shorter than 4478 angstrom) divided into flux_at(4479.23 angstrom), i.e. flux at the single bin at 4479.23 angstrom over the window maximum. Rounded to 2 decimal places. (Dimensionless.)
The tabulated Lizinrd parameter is 1.04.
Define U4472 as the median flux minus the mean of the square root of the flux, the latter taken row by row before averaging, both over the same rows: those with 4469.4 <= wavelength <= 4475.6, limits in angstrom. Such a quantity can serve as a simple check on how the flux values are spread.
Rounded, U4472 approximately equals 14.6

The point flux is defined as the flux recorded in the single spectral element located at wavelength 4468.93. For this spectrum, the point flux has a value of 16.8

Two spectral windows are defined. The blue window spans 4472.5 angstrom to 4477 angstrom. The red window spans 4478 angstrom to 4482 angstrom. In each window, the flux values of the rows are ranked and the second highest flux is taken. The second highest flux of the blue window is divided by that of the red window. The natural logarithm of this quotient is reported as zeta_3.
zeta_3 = -0.23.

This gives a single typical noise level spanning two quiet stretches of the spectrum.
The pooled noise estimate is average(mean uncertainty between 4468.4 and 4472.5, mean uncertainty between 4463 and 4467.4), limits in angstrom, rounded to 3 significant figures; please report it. 2.61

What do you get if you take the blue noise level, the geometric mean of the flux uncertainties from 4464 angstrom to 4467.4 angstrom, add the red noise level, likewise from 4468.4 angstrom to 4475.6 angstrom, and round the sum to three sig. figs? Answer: 5.18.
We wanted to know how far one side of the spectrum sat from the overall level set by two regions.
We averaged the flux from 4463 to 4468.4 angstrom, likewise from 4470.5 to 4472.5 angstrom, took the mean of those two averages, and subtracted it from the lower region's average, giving -0.3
